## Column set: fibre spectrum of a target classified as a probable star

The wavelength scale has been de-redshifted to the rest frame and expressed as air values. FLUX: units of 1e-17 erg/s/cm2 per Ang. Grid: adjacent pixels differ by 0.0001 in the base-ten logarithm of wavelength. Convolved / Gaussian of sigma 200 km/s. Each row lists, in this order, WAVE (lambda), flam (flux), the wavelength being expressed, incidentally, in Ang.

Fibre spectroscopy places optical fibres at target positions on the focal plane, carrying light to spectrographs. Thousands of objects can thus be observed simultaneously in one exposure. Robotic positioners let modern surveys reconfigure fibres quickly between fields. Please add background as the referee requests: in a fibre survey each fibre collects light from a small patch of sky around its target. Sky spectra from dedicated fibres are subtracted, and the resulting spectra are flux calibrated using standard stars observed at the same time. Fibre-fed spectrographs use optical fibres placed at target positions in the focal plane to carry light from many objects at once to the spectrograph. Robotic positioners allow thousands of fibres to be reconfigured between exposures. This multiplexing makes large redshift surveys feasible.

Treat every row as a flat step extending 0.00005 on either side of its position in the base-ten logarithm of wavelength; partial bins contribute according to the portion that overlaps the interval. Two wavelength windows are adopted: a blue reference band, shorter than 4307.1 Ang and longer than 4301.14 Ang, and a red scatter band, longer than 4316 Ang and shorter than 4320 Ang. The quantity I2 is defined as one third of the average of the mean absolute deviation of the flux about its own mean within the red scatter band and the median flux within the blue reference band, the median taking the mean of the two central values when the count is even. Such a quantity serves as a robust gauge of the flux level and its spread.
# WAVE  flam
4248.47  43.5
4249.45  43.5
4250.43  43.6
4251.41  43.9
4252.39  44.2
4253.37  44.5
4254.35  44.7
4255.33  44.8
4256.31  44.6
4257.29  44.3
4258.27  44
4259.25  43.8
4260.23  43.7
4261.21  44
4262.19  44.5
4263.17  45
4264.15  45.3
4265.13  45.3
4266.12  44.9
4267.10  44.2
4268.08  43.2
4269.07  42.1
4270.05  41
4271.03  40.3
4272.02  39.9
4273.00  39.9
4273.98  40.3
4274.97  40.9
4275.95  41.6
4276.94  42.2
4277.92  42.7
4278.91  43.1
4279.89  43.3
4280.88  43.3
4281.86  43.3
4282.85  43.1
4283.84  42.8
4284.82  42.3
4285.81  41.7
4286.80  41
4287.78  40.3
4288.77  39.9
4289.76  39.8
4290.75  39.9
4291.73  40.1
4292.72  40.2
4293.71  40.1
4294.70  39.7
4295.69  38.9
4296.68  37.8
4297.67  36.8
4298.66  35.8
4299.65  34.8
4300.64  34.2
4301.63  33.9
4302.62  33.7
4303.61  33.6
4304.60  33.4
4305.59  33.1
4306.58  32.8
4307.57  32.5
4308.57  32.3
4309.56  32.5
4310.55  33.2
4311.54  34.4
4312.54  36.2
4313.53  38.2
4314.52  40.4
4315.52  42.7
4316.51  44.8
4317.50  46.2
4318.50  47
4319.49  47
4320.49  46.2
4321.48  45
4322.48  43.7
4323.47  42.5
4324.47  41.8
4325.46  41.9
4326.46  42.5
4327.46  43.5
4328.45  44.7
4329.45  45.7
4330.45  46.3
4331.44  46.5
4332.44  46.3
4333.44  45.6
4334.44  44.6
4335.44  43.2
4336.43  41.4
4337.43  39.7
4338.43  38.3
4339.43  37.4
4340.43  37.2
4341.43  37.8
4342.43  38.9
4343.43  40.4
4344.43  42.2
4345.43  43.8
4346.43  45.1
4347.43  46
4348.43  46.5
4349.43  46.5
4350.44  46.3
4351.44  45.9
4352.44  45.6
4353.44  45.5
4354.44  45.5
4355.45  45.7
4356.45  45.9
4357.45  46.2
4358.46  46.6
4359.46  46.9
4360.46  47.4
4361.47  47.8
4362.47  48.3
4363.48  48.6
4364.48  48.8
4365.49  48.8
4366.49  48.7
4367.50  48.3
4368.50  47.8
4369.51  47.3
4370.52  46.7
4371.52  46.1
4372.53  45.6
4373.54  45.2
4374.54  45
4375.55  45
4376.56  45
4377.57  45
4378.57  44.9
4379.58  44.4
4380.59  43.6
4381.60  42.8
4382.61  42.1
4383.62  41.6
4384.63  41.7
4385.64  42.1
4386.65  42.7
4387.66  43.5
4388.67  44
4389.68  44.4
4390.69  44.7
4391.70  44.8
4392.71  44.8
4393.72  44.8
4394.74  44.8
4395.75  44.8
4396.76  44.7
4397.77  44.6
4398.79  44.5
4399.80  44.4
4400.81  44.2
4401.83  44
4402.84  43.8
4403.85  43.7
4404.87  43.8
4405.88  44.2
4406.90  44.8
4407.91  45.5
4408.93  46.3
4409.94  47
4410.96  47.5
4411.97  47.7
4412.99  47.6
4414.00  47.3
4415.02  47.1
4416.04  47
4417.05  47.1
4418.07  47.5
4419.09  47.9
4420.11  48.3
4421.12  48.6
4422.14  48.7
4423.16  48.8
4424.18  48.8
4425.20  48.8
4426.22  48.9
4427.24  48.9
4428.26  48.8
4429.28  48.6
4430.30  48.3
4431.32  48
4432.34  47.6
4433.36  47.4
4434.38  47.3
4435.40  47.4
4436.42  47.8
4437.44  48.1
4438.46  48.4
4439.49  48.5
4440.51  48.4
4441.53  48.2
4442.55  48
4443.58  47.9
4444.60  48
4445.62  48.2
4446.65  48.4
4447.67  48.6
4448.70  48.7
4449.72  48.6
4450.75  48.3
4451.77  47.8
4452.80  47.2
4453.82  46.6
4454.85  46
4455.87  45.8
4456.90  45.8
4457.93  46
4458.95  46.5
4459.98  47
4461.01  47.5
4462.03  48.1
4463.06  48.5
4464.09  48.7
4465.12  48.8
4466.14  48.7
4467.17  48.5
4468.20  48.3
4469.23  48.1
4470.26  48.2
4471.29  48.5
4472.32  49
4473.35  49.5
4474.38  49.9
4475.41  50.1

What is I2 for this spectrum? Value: 5.7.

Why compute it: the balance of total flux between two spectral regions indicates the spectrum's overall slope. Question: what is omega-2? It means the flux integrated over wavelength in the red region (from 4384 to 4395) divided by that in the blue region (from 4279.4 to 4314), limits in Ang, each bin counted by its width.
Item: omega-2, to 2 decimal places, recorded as 0.37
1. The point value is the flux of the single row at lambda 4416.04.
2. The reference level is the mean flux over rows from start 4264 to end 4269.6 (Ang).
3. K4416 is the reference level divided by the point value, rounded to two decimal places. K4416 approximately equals 0.94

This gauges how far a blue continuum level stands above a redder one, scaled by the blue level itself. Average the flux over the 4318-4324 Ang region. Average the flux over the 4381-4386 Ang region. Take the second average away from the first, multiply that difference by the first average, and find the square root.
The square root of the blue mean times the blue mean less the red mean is 12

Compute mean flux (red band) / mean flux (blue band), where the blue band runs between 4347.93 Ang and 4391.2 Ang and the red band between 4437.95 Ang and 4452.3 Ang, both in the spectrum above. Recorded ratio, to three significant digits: 1.06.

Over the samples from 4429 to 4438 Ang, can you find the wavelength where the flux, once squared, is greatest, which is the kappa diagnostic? 4429.28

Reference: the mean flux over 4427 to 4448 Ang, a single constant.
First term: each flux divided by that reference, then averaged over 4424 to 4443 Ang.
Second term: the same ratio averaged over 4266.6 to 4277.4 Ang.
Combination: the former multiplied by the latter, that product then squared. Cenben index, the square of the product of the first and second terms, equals 0.74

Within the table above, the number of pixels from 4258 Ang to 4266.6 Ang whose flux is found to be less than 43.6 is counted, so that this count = 0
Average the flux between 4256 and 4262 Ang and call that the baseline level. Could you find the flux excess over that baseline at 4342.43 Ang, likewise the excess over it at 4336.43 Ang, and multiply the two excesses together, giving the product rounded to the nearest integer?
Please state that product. 14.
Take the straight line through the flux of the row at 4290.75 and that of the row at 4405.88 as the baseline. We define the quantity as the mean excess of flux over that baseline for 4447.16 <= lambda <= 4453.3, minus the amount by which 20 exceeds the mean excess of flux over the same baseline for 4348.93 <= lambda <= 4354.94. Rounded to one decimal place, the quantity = -14.0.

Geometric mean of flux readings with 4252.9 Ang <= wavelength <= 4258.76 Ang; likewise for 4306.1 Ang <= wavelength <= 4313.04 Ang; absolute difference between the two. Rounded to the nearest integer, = 11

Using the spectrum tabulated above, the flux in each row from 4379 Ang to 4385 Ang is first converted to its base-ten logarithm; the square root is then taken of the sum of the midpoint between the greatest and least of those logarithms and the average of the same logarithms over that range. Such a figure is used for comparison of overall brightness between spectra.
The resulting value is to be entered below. 1.81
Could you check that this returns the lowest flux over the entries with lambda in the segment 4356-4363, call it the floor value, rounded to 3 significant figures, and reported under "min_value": 45.9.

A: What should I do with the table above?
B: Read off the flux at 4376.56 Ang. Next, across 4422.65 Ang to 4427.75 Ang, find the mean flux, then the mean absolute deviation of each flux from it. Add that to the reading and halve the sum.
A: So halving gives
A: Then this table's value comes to 22.5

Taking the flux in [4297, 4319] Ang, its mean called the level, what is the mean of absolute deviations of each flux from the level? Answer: 3.7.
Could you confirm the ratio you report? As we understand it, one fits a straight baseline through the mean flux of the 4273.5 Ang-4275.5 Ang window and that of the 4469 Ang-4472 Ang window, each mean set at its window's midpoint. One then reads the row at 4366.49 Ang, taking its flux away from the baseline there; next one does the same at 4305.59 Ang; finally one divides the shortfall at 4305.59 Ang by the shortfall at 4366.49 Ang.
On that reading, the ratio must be -1.9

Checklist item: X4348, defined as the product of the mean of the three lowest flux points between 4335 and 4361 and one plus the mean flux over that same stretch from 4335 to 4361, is 1669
